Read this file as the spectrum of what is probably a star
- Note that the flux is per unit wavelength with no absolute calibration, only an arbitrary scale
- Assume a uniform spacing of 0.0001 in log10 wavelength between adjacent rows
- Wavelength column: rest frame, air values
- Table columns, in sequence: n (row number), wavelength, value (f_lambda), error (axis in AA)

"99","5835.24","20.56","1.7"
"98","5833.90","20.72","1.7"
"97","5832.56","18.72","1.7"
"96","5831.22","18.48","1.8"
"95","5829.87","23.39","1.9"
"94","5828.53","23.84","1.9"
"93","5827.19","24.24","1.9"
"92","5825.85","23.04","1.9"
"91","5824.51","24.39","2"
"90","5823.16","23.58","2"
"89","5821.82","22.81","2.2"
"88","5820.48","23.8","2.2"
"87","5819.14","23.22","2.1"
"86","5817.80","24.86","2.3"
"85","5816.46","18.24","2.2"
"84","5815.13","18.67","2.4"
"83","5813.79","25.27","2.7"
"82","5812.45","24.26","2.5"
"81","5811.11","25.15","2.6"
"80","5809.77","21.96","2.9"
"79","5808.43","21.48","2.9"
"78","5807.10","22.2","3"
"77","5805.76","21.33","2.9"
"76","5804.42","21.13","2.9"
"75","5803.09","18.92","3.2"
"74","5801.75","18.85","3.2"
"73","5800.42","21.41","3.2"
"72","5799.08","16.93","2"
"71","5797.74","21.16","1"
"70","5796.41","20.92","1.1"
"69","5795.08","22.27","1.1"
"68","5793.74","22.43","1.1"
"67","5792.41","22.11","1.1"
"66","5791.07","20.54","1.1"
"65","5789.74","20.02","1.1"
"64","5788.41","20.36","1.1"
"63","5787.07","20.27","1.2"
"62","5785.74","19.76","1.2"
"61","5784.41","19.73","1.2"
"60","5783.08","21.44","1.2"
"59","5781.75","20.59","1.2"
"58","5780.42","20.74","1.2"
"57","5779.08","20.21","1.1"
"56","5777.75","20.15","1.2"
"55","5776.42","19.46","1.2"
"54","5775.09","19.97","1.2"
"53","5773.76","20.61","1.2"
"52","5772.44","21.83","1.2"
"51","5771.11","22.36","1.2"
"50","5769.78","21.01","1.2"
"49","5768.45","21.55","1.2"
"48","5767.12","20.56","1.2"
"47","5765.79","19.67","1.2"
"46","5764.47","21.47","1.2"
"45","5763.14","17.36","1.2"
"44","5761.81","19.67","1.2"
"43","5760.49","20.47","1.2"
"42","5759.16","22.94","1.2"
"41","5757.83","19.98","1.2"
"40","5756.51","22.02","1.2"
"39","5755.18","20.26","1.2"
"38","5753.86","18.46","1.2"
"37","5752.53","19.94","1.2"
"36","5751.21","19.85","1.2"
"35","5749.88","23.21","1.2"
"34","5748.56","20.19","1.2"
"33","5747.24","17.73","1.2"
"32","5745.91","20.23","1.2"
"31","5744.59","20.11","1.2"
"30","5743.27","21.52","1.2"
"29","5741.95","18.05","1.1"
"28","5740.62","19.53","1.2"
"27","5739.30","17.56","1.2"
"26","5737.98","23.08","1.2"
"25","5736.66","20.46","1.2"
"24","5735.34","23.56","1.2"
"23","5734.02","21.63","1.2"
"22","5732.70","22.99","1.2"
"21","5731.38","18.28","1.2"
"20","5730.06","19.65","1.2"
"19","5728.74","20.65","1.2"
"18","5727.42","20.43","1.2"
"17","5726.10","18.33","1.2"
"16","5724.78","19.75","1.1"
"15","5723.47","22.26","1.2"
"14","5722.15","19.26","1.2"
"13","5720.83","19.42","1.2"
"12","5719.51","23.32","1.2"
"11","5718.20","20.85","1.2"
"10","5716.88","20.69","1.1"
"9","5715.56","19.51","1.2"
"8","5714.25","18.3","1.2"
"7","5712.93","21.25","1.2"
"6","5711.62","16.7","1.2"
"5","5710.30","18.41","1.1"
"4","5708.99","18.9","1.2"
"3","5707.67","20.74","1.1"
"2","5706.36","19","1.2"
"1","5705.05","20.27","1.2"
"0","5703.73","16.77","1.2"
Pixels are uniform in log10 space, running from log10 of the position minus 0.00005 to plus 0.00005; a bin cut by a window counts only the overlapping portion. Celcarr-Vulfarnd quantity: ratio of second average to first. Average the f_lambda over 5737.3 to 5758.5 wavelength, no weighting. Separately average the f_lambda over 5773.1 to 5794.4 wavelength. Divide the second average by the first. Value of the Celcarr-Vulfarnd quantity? 1.02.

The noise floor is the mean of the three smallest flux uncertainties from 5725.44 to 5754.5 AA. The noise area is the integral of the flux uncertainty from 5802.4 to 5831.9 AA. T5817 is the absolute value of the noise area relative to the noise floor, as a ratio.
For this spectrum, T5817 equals 60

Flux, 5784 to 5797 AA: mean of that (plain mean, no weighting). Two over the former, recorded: 0.096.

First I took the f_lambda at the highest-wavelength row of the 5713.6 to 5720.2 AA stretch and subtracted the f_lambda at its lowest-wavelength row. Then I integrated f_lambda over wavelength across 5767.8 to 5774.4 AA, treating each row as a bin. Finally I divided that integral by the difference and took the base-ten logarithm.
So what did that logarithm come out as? 1.5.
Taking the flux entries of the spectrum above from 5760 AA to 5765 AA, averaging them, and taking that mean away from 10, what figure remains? -9.7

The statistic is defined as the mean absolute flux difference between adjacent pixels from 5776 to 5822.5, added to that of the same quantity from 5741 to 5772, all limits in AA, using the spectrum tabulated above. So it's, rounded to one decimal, 3.3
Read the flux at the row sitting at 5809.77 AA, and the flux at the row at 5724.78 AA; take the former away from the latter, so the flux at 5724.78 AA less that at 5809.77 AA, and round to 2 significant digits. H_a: -2.2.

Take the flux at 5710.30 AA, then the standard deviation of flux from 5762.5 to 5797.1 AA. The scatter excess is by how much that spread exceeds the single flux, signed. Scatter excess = -17.3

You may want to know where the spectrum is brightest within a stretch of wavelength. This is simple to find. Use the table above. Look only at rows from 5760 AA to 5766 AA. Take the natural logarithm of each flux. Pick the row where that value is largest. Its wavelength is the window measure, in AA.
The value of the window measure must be 5764.47 AA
